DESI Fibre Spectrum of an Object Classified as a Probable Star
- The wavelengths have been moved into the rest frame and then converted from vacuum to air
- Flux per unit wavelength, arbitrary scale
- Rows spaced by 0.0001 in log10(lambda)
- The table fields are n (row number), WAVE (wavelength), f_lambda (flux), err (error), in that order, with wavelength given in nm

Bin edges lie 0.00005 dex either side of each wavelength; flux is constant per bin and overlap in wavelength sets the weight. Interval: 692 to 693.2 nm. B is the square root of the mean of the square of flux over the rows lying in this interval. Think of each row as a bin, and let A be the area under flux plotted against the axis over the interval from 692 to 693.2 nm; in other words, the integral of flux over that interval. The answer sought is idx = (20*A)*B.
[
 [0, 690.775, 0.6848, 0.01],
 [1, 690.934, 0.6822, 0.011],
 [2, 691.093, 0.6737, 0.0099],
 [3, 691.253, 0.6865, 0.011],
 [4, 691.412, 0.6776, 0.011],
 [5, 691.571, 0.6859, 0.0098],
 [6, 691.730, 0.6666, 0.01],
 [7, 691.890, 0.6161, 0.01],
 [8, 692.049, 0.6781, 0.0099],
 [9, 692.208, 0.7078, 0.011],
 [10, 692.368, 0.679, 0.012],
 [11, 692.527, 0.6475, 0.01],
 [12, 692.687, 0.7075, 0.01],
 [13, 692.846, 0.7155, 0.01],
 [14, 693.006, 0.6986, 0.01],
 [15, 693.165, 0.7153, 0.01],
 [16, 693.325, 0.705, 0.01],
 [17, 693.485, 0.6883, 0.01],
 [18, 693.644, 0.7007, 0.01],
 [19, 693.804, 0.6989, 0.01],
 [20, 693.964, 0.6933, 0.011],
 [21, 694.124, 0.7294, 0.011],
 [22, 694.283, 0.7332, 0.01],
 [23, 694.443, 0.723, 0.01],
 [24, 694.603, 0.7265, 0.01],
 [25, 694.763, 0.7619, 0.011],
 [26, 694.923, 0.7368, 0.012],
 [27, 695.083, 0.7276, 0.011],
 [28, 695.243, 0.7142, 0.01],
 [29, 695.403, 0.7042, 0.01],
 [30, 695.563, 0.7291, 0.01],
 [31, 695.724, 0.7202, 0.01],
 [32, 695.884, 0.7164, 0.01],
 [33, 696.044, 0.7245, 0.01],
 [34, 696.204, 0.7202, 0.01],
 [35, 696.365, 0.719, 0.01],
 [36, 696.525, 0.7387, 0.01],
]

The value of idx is 11.6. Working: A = 0.83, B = 0.69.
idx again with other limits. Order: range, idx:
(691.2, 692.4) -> 10.9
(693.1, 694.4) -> 13.0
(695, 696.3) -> 13.5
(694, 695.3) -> 13.9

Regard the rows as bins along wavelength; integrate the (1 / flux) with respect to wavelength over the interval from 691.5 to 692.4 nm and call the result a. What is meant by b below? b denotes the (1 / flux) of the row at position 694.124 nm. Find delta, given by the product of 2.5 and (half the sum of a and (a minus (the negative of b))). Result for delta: 5.1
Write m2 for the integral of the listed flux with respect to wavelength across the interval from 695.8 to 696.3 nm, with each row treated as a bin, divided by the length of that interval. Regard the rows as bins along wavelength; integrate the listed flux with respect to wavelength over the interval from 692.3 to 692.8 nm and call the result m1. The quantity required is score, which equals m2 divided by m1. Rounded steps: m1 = 0.3406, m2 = 0.720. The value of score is 2.12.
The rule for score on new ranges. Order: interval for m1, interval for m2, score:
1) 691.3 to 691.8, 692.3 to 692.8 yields 2.01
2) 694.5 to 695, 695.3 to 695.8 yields 1.94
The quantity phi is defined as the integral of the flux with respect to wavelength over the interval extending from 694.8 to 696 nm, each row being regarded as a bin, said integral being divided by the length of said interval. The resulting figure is 0.72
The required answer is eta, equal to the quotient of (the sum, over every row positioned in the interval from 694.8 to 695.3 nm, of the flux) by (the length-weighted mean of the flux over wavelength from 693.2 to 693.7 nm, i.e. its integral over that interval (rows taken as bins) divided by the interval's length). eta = 3.11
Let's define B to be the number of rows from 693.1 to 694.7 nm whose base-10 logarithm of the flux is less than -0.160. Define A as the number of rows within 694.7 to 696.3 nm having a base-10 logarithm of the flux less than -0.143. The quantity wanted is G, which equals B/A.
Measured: 0.3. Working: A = 3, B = 1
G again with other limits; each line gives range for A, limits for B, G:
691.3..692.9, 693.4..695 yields 0.1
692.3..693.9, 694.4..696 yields 0.0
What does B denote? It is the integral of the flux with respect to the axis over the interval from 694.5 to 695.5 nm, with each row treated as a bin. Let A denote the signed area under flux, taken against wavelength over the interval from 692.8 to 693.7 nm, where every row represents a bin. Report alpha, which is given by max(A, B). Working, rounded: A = 0.63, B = 0.73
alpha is 0.729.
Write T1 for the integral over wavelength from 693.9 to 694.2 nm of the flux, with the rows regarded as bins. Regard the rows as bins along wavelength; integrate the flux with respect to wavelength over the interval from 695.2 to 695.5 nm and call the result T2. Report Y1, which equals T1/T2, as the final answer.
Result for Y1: 1.00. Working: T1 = 0.213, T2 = 0.213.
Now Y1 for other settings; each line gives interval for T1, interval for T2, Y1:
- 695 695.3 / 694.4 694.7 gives 0.99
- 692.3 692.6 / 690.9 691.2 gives 0.98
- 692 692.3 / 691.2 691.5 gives 1.02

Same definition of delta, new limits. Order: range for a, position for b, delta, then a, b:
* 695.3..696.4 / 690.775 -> 5.6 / 1.5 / 1.46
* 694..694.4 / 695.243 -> 3.1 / 0.6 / 1.40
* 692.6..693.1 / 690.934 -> 3.6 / 0.7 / 1.47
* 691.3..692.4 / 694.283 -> 5.8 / 1.6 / 1.36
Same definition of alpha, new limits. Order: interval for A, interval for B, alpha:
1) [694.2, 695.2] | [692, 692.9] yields 0.735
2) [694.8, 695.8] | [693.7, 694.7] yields 0.723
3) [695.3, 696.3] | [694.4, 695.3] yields 0.719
